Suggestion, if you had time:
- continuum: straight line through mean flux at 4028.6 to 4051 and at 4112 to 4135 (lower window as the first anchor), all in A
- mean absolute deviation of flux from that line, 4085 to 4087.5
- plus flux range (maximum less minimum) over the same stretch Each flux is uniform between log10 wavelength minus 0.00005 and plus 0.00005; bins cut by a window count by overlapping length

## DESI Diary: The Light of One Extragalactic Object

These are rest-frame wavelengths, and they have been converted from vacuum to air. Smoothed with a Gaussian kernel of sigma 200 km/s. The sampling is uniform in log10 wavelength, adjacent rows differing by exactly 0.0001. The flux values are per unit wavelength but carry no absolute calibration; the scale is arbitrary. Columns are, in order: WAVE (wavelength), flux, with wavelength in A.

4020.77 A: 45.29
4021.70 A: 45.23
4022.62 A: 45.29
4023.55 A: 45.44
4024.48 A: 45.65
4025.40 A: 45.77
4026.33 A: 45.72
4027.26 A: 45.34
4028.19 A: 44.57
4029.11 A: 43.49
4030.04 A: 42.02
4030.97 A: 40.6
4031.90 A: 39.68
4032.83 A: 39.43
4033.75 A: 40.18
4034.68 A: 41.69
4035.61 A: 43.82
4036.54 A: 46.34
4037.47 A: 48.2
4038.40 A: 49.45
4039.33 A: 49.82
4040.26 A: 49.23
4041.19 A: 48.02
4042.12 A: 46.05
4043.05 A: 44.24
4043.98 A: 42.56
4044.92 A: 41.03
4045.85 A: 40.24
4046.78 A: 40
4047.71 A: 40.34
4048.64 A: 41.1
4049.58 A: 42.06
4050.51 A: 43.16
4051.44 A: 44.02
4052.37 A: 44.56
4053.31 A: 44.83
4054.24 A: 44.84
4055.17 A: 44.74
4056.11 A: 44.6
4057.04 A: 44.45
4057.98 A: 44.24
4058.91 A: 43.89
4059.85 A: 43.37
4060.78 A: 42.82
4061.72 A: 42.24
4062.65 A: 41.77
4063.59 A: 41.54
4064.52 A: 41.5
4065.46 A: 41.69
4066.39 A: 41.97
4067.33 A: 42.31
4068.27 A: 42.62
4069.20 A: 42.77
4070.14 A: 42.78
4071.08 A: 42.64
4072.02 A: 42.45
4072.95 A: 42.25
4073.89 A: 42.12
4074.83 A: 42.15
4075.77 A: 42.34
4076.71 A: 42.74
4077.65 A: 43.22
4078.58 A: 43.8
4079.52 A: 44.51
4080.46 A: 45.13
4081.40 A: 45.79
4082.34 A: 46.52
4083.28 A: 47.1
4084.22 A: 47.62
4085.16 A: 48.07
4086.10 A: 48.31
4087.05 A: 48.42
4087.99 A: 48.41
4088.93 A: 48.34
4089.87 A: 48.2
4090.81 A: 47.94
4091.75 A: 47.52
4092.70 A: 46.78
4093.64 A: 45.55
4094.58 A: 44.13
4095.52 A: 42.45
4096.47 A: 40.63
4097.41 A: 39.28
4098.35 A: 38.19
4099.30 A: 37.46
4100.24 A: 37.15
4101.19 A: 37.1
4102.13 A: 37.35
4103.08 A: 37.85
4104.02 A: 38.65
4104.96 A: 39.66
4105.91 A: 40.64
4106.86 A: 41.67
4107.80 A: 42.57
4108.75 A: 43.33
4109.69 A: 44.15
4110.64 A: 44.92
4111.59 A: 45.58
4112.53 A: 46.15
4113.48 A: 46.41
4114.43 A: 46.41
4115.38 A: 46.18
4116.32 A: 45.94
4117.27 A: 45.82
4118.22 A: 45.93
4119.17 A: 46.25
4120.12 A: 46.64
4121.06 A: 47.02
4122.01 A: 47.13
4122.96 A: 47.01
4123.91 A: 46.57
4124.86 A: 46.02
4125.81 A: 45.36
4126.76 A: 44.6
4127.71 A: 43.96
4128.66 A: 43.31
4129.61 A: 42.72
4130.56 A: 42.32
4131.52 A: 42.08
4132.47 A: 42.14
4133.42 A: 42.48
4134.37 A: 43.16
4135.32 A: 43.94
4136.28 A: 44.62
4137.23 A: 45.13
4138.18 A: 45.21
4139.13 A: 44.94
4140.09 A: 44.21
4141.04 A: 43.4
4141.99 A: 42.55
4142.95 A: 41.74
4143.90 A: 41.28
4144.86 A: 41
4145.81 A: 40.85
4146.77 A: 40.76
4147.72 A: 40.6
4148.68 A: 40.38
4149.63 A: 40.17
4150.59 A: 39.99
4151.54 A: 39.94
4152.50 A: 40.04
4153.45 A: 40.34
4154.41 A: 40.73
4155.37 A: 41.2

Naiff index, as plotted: 4.3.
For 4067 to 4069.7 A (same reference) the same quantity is 1.9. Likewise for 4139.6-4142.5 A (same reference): 3.7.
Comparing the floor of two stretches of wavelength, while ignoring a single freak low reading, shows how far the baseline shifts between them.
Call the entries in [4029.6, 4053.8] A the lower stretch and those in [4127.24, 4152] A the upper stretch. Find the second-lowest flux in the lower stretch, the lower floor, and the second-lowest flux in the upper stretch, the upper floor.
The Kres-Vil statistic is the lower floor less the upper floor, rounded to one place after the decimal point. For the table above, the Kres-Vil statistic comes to -0.3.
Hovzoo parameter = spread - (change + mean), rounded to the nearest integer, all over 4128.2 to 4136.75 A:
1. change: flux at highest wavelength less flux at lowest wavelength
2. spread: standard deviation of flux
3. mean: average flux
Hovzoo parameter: -43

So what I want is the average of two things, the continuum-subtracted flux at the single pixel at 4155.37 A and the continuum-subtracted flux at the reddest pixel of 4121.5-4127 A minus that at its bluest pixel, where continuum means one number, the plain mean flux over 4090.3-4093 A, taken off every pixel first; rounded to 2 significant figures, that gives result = -4.4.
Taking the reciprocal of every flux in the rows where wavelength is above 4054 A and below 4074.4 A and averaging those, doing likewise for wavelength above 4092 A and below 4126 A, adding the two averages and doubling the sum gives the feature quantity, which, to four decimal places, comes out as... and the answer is 0.0931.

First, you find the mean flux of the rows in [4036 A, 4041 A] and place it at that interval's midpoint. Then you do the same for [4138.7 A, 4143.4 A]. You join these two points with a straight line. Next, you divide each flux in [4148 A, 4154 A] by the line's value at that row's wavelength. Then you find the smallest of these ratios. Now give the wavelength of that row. 4151.54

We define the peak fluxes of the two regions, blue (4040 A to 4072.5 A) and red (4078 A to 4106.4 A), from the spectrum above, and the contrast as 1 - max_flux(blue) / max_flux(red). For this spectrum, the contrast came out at -0.017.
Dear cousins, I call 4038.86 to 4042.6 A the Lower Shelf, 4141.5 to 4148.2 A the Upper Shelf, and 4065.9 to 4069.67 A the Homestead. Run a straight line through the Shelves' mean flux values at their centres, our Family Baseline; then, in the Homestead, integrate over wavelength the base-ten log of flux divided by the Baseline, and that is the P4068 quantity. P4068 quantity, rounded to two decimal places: -0.15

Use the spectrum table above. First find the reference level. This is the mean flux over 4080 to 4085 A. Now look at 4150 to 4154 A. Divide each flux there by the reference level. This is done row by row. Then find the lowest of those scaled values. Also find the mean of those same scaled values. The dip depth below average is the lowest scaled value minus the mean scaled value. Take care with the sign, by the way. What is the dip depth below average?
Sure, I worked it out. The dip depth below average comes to -0.003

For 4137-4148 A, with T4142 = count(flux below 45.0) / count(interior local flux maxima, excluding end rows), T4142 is 10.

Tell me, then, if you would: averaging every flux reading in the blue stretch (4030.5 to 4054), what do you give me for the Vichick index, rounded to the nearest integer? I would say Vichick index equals 44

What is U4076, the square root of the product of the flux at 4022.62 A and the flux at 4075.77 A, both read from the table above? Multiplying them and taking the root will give 43.8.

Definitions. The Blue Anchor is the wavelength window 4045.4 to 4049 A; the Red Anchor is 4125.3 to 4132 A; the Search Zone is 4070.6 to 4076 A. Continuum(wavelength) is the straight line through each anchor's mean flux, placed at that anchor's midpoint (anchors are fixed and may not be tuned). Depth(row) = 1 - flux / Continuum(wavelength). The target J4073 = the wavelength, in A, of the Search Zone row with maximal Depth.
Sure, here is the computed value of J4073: 4074.83 A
